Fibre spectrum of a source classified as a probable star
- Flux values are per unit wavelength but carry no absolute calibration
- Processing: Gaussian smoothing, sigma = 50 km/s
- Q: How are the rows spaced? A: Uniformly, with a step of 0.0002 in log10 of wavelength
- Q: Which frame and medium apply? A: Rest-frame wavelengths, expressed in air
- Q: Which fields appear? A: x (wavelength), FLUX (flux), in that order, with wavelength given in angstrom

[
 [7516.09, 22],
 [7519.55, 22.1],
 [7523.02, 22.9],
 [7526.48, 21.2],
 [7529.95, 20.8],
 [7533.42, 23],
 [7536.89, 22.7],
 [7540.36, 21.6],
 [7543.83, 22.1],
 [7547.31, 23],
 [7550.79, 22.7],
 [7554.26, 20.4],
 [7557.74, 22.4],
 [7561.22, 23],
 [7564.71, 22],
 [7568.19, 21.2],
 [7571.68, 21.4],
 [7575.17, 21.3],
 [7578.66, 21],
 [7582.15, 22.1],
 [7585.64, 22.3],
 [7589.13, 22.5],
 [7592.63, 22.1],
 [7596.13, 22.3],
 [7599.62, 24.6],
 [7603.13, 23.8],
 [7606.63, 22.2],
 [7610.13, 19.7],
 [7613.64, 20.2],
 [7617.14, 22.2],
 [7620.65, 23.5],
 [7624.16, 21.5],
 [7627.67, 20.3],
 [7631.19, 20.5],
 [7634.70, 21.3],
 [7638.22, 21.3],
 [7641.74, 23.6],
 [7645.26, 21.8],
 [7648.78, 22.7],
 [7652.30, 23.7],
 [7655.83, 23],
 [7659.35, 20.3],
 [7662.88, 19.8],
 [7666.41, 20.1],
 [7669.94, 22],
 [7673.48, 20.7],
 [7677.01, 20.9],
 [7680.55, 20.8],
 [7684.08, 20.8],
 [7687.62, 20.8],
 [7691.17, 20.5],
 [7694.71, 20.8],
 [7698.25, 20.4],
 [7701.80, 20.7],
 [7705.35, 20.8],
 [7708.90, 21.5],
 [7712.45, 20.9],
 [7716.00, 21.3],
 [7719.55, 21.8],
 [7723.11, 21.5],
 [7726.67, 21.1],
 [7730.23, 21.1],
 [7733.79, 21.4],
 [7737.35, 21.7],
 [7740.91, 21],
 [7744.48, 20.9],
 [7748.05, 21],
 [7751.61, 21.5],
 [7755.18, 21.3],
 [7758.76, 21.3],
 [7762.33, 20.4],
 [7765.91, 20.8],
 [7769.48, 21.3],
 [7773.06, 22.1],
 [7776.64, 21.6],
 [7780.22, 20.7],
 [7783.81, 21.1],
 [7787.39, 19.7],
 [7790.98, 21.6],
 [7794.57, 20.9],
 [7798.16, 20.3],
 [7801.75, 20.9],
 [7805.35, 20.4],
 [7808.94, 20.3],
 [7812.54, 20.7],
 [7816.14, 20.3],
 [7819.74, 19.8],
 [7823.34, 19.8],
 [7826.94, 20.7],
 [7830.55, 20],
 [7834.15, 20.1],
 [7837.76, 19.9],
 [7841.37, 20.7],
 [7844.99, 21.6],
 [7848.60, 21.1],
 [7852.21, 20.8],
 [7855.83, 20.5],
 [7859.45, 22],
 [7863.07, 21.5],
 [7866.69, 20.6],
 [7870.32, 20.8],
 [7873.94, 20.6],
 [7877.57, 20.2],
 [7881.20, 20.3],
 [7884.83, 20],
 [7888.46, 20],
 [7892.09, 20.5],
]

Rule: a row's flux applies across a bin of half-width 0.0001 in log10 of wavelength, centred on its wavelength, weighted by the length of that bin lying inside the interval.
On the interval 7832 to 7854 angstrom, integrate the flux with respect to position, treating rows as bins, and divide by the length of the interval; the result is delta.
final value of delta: 20.7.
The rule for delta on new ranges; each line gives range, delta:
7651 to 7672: 21.4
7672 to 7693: 20.8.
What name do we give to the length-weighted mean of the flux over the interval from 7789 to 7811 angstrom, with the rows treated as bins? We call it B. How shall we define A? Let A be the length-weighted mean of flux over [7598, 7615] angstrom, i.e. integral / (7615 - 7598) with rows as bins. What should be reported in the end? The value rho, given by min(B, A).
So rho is 20.7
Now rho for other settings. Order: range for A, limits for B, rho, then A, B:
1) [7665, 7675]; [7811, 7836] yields 20.2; 21.0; 20.20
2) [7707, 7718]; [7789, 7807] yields 20.8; 21.3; 20.80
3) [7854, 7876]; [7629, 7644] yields 21.0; 21.0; 21.63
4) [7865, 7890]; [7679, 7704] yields 20.4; 20.4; 20.69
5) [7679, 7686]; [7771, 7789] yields 20.8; 20.8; 21.06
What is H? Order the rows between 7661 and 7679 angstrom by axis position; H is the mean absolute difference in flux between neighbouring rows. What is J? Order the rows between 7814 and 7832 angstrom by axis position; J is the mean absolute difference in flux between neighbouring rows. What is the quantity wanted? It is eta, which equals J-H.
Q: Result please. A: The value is -0.4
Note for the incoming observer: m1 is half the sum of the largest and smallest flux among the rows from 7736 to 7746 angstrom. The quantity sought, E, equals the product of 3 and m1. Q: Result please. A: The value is 63.9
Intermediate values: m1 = 21.3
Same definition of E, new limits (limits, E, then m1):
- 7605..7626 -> 64.8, 21.6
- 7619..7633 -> 65.7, 21.9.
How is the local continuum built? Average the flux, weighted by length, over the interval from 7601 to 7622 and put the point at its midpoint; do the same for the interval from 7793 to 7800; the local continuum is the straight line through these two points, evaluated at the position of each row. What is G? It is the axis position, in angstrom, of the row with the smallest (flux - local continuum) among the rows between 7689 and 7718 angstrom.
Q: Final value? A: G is 7698.25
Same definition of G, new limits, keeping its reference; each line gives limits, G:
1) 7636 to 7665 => 7662.88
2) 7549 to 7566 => 7554.26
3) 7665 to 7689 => 7666.41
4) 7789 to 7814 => 7798.16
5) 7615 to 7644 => 7627.67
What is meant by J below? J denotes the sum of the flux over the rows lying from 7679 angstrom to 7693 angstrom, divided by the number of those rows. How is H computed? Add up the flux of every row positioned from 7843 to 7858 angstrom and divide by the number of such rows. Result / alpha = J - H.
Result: -0.3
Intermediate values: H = 21.0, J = 20.7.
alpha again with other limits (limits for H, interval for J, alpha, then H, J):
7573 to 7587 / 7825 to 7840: -1.5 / 21.7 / 20.2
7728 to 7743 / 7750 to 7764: -0.2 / 21.3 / 21.1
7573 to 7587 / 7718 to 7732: -0.3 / 21.7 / 21.4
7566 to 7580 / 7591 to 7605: 2.0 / 21.2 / 23.2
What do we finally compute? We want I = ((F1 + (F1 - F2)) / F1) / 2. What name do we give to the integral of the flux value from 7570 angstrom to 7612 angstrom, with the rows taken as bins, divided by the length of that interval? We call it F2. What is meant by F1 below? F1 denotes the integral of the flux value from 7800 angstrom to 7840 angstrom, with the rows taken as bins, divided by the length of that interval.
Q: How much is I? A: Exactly 0.455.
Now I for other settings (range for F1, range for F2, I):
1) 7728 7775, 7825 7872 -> 0.510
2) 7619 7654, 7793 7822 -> 0.536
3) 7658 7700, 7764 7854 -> 0.499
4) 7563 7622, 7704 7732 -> 0.517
